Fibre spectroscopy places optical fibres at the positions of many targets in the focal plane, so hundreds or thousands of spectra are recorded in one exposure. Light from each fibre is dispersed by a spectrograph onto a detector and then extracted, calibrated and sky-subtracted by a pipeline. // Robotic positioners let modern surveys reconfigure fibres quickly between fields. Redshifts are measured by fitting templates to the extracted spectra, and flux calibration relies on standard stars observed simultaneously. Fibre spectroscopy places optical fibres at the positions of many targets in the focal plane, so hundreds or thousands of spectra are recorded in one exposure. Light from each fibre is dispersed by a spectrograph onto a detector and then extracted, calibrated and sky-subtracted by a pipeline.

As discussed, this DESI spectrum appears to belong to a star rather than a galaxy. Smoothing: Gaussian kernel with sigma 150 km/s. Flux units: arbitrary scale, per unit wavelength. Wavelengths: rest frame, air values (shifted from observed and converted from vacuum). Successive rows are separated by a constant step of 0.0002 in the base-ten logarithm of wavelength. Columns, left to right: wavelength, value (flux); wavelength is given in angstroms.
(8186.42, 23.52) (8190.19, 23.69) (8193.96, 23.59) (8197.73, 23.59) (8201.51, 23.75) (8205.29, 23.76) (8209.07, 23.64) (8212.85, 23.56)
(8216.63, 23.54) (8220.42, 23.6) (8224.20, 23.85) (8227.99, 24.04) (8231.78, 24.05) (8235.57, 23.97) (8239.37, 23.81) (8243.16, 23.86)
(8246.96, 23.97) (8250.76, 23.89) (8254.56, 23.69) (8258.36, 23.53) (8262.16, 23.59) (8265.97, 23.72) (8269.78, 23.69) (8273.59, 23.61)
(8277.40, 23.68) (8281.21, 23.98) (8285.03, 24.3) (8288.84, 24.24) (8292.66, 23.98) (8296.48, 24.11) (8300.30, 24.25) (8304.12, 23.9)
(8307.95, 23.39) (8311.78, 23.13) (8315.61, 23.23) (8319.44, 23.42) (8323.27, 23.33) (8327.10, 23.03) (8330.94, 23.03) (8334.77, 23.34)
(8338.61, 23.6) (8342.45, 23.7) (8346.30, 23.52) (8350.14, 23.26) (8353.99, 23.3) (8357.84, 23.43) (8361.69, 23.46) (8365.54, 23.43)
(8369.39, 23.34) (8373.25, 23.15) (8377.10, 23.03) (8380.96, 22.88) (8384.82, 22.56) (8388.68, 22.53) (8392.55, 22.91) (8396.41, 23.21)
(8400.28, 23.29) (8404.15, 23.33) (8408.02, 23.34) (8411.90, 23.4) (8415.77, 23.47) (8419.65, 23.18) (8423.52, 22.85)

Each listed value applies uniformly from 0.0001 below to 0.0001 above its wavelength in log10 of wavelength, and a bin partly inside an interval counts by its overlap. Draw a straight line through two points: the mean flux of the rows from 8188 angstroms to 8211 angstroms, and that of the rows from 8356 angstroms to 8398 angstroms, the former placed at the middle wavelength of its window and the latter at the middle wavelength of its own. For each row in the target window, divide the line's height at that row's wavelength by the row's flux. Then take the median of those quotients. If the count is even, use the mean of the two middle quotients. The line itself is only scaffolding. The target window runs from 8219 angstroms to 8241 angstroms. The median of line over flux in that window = 0.986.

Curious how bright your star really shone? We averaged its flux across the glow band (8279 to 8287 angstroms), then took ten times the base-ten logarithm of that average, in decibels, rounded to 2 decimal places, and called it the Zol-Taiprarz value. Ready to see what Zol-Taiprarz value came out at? 13.83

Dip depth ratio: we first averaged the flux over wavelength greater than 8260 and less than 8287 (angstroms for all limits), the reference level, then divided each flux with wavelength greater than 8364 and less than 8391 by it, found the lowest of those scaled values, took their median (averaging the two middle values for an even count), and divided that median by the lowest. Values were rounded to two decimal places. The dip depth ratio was 1.02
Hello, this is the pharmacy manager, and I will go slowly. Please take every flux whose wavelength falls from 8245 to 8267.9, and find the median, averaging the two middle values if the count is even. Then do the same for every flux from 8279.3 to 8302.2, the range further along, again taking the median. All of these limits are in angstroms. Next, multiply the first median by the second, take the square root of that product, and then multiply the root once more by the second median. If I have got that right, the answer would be 579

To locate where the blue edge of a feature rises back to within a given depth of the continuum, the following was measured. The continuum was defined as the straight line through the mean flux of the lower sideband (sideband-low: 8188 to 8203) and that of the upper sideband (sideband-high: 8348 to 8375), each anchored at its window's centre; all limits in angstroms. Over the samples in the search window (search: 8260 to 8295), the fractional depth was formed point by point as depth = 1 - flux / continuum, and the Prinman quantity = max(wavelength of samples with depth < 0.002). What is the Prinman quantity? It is 8292.66 angstroms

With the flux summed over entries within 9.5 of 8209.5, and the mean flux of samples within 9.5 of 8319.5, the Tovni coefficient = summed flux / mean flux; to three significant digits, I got 5.09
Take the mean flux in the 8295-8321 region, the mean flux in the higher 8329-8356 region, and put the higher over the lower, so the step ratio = 0.990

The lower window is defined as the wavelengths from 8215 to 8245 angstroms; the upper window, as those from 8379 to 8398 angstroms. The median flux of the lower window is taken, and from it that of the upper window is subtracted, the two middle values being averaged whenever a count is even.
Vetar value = 1.0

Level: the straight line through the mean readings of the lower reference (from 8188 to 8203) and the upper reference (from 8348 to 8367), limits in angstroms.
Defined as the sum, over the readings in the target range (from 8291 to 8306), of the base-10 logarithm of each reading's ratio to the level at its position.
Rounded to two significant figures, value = 0.042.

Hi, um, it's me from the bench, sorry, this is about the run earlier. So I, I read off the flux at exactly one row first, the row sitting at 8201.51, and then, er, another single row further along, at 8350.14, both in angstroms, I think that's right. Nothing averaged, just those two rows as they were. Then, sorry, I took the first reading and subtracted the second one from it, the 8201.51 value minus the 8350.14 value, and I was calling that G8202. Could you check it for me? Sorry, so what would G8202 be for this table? 0.49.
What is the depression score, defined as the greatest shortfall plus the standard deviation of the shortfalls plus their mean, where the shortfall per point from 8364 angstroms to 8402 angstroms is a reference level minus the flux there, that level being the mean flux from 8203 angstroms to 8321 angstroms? 2.3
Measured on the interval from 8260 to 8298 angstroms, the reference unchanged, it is 0.3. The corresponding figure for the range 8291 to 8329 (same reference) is 1.4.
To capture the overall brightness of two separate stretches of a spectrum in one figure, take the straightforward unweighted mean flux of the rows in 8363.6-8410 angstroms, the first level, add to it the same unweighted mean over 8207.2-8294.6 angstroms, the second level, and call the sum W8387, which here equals 46.9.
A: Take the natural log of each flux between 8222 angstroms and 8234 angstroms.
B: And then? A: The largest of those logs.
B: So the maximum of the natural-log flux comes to 3.18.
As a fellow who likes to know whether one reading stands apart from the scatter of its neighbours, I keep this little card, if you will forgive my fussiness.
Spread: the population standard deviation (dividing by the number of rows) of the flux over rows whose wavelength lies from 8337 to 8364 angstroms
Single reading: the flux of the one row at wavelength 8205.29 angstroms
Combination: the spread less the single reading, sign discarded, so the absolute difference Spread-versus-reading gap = 23.6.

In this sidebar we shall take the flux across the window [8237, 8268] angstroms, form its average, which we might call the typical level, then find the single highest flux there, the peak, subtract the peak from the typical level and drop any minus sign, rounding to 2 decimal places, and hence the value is 0.21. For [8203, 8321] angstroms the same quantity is 0.53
